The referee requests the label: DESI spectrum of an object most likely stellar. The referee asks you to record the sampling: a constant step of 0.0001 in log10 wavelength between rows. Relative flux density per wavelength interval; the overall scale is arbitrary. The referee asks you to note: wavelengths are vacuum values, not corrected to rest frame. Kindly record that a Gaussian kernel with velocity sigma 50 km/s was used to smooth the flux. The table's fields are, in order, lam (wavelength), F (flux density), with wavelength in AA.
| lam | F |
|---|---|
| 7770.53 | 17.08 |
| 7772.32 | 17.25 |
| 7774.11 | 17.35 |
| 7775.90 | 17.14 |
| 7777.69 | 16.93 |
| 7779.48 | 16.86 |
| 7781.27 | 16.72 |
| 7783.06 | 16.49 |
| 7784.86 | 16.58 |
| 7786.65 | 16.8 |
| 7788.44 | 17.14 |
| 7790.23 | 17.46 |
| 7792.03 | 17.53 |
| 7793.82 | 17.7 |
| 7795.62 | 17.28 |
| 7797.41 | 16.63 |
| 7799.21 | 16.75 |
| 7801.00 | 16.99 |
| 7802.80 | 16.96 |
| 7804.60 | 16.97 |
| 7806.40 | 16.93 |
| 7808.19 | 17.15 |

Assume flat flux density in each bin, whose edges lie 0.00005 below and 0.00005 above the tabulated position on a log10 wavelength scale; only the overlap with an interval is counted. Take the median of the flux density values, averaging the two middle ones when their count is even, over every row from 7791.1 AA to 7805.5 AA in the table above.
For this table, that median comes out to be 17.0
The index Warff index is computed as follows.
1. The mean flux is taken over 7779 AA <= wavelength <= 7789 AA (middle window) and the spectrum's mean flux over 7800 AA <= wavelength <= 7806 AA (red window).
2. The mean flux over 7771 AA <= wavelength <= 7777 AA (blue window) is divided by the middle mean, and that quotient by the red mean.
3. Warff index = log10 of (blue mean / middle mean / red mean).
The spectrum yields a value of -1.22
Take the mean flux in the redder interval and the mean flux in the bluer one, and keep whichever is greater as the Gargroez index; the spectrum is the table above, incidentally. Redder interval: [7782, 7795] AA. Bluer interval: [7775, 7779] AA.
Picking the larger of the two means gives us 17.1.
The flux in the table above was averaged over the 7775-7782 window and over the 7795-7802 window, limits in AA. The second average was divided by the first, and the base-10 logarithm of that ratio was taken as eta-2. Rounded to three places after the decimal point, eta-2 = 0.000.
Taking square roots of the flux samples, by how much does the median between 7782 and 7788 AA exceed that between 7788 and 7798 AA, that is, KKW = -0.096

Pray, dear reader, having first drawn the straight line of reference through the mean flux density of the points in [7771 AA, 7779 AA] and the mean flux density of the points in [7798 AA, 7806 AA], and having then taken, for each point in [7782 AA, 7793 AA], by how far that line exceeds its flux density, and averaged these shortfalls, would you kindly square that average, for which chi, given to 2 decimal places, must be 0.00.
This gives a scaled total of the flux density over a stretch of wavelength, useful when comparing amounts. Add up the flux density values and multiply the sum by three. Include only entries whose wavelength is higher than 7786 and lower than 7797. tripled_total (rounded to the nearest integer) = 312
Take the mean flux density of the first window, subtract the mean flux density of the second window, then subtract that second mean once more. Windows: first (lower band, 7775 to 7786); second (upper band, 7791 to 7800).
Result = -17.6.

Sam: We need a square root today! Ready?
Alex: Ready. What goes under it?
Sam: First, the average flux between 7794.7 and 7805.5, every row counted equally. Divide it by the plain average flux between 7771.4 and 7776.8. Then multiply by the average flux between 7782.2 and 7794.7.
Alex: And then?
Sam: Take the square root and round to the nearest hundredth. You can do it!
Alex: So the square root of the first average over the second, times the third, 4.10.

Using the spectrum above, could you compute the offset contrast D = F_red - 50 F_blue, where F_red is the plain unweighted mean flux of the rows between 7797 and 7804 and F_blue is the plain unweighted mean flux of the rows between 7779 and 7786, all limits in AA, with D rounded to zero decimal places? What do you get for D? -816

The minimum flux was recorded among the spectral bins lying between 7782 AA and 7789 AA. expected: 16.49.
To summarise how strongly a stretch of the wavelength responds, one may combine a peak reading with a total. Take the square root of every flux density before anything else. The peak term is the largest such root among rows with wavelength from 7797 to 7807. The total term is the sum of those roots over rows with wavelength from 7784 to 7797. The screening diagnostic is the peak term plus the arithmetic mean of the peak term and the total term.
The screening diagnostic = 20.7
